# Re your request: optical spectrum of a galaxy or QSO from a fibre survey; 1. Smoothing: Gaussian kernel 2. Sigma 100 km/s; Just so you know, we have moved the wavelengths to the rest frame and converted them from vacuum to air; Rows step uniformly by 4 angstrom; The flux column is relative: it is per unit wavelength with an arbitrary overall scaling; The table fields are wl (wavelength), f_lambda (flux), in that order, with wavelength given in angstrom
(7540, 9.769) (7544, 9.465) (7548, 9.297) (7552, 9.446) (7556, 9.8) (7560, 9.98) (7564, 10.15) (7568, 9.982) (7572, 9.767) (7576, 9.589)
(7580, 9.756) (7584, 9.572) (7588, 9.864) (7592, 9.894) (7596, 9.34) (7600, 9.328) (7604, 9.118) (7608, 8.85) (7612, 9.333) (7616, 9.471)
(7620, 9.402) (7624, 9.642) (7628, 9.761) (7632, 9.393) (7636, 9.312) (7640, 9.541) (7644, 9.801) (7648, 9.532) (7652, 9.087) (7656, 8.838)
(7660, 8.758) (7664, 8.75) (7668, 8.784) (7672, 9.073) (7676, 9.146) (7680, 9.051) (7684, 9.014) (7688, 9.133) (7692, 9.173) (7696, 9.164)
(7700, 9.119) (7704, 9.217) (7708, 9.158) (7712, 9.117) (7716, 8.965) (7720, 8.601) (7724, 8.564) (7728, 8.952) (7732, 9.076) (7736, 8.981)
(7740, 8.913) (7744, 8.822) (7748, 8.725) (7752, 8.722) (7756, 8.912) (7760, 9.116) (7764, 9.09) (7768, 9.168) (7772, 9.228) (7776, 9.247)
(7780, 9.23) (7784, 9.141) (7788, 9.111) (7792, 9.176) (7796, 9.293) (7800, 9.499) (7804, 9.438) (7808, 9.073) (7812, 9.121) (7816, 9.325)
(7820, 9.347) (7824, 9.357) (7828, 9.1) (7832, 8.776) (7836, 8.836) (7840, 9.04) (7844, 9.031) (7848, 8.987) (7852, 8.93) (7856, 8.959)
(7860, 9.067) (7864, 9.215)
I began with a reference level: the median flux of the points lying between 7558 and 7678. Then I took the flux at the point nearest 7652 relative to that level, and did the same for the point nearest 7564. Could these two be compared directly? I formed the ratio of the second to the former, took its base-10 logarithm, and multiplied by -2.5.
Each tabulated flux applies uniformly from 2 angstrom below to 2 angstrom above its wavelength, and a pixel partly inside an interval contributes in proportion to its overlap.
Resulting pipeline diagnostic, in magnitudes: -0.12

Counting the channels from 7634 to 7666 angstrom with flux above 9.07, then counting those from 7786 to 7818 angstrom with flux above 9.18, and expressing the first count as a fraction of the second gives 1.25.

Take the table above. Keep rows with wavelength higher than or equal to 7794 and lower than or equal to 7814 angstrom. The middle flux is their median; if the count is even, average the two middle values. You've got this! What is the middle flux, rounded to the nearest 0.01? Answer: 9.29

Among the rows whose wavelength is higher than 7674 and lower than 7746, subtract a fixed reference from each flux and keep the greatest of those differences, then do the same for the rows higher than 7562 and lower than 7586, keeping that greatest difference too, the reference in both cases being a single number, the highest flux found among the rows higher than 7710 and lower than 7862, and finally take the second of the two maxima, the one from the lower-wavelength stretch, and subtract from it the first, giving 0.93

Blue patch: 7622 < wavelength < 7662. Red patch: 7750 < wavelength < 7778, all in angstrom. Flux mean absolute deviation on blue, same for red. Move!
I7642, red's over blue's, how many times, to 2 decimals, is 0.49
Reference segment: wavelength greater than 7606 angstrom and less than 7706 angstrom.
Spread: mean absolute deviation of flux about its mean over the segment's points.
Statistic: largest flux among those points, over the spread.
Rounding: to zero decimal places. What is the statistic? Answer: 40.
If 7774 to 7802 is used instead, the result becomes 107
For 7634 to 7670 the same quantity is 28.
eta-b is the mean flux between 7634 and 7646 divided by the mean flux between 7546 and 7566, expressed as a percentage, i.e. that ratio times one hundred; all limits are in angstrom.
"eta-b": 98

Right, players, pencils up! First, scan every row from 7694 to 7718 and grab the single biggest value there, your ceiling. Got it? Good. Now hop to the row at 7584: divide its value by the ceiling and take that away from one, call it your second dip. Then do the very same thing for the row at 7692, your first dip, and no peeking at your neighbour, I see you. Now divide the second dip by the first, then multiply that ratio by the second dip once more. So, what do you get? 0.311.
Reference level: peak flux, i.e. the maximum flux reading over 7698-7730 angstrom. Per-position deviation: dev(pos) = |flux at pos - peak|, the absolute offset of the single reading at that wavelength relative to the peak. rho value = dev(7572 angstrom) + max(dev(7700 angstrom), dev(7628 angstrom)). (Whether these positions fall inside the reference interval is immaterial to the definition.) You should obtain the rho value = 1.1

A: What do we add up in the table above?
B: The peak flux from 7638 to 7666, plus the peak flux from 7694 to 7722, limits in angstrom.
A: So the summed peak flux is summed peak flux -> 19.0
